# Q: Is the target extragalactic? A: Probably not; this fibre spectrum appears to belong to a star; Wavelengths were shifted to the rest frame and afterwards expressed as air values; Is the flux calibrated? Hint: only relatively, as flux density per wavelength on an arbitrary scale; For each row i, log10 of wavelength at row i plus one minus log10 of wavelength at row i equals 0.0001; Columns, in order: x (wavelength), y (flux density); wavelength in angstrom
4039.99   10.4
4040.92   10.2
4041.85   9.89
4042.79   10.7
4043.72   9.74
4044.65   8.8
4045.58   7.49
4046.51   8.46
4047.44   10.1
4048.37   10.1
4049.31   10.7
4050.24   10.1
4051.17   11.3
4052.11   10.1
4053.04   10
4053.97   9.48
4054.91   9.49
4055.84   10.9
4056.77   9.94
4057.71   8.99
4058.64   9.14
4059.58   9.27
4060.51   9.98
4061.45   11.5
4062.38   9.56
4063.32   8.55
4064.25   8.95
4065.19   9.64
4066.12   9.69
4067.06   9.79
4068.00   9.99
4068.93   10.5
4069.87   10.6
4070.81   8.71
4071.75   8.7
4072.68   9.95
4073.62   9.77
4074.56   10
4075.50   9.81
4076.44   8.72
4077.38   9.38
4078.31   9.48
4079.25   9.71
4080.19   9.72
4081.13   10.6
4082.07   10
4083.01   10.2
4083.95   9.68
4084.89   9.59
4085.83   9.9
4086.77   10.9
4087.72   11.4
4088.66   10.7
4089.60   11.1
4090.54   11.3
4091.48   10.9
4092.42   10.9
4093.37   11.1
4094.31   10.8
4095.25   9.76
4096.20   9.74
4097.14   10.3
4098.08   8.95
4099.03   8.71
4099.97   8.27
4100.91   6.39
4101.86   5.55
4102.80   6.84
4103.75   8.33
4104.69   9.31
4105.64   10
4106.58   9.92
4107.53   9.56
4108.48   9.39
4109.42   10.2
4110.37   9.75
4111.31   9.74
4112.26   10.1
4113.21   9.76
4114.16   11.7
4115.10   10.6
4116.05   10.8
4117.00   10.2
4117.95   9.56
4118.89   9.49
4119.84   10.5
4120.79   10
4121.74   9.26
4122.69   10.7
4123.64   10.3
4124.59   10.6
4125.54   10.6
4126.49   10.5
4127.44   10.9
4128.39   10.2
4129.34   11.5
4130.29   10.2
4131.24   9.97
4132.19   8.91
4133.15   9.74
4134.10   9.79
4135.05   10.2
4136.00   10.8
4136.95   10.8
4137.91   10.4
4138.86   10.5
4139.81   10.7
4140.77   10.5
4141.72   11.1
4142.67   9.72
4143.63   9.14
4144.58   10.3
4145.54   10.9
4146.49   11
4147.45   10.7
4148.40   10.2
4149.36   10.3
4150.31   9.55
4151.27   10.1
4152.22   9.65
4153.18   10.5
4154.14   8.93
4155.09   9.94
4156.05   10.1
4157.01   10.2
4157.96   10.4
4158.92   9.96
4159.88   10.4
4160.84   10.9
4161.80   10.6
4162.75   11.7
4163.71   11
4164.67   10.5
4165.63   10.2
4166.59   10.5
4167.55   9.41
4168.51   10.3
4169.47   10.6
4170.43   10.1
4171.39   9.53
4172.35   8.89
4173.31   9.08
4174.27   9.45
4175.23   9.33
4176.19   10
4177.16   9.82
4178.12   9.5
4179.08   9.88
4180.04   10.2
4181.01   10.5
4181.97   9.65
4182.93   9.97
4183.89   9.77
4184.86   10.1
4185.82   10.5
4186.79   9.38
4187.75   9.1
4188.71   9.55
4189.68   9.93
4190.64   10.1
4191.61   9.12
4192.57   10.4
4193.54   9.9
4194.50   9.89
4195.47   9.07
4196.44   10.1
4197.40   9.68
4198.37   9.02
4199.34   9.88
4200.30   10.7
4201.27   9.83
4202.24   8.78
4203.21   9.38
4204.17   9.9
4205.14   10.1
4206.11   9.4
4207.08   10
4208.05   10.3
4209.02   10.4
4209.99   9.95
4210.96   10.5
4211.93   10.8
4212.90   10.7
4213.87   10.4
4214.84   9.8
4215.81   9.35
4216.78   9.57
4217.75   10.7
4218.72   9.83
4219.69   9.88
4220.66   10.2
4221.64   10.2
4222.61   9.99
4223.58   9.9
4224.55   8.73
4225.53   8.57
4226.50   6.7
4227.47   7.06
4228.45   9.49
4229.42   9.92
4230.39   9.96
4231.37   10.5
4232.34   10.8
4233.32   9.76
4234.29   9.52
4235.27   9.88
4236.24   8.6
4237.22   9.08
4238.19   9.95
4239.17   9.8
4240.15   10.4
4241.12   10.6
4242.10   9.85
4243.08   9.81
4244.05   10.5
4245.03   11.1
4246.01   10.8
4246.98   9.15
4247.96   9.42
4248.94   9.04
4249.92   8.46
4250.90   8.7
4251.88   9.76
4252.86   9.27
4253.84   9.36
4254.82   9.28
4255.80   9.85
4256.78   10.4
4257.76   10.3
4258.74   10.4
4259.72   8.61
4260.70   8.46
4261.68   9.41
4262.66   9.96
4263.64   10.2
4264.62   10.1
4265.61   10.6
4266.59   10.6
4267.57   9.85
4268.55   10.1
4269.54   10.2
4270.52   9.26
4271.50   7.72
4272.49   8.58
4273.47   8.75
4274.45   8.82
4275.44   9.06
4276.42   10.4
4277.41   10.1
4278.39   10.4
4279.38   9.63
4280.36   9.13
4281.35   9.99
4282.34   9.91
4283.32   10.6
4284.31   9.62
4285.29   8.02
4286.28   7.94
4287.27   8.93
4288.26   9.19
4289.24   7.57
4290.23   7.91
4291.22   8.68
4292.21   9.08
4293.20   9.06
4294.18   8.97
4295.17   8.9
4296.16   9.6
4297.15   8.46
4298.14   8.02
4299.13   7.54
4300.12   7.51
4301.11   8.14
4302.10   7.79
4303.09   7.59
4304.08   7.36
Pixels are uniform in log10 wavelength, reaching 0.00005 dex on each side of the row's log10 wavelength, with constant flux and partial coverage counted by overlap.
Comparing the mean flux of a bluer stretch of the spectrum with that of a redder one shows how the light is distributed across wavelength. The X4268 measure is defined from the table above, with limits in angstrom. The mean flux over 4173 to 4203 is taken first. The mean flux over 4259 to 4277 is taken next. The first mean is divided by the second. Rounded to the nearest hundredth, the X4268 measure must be 1.03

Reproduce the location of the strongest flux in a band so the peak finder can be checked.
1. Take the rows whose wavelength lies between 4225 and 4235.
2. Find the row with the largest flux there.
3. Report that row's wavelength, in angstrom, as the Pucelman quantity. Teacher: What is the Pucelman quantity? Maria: 4232.34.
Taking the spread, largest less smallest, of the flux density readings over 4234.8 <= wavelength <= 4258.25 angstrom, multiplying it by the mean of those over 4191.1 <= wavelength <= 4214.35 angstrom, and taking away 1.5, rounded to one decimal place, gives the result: 24.7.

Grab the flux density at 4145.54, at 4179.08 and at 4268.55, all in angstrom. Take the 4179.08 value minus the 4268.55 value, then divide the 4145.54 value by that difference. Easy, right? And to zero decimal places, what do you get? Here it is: -50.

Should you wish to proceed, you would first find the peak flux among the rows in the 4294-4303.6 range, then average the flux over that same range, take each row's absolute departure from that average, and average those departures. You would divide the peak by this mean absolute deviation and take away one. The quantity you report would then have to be 15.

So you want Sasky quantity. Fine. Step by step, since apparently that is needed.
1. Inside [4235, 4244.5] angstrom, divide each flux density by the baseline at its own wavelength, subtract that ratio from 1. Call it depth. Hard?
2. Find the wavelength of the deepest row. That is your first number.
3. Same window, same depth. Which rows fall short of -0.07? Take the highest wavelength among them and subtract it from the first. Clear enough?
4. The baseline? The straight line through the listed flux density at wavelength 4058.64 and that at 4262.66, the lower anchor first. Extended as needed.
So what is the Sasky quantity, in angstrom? -4.9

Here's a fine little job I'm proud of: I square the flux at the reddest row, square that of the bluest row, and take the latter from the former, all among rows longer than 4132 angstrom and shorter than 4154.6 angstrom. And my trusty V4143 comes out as 0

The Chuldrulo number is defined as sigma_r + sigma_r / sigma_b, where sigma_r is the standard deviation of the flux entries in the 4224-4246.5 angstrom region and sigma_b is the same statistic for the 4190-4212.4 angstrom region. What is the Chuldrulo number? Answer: 3.1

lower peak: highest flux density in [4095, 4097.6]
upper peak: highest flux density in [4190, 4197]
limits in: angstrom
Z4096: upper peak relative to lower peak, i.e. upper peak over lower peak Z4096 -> 1.01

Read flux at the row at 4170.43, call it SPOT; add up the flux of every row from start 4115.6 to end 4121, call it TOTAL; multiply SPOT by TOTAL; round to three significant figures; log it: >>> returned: 612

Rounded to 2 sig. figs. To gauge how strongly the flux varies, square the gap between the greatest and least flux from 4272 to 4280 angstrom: 3.3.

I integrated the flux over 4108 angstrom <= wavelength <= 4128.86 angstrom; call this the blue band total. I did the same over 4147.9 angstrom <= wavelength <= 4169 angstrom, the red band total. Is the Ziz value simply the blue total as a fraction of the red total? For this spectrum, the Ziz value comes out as 0.99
